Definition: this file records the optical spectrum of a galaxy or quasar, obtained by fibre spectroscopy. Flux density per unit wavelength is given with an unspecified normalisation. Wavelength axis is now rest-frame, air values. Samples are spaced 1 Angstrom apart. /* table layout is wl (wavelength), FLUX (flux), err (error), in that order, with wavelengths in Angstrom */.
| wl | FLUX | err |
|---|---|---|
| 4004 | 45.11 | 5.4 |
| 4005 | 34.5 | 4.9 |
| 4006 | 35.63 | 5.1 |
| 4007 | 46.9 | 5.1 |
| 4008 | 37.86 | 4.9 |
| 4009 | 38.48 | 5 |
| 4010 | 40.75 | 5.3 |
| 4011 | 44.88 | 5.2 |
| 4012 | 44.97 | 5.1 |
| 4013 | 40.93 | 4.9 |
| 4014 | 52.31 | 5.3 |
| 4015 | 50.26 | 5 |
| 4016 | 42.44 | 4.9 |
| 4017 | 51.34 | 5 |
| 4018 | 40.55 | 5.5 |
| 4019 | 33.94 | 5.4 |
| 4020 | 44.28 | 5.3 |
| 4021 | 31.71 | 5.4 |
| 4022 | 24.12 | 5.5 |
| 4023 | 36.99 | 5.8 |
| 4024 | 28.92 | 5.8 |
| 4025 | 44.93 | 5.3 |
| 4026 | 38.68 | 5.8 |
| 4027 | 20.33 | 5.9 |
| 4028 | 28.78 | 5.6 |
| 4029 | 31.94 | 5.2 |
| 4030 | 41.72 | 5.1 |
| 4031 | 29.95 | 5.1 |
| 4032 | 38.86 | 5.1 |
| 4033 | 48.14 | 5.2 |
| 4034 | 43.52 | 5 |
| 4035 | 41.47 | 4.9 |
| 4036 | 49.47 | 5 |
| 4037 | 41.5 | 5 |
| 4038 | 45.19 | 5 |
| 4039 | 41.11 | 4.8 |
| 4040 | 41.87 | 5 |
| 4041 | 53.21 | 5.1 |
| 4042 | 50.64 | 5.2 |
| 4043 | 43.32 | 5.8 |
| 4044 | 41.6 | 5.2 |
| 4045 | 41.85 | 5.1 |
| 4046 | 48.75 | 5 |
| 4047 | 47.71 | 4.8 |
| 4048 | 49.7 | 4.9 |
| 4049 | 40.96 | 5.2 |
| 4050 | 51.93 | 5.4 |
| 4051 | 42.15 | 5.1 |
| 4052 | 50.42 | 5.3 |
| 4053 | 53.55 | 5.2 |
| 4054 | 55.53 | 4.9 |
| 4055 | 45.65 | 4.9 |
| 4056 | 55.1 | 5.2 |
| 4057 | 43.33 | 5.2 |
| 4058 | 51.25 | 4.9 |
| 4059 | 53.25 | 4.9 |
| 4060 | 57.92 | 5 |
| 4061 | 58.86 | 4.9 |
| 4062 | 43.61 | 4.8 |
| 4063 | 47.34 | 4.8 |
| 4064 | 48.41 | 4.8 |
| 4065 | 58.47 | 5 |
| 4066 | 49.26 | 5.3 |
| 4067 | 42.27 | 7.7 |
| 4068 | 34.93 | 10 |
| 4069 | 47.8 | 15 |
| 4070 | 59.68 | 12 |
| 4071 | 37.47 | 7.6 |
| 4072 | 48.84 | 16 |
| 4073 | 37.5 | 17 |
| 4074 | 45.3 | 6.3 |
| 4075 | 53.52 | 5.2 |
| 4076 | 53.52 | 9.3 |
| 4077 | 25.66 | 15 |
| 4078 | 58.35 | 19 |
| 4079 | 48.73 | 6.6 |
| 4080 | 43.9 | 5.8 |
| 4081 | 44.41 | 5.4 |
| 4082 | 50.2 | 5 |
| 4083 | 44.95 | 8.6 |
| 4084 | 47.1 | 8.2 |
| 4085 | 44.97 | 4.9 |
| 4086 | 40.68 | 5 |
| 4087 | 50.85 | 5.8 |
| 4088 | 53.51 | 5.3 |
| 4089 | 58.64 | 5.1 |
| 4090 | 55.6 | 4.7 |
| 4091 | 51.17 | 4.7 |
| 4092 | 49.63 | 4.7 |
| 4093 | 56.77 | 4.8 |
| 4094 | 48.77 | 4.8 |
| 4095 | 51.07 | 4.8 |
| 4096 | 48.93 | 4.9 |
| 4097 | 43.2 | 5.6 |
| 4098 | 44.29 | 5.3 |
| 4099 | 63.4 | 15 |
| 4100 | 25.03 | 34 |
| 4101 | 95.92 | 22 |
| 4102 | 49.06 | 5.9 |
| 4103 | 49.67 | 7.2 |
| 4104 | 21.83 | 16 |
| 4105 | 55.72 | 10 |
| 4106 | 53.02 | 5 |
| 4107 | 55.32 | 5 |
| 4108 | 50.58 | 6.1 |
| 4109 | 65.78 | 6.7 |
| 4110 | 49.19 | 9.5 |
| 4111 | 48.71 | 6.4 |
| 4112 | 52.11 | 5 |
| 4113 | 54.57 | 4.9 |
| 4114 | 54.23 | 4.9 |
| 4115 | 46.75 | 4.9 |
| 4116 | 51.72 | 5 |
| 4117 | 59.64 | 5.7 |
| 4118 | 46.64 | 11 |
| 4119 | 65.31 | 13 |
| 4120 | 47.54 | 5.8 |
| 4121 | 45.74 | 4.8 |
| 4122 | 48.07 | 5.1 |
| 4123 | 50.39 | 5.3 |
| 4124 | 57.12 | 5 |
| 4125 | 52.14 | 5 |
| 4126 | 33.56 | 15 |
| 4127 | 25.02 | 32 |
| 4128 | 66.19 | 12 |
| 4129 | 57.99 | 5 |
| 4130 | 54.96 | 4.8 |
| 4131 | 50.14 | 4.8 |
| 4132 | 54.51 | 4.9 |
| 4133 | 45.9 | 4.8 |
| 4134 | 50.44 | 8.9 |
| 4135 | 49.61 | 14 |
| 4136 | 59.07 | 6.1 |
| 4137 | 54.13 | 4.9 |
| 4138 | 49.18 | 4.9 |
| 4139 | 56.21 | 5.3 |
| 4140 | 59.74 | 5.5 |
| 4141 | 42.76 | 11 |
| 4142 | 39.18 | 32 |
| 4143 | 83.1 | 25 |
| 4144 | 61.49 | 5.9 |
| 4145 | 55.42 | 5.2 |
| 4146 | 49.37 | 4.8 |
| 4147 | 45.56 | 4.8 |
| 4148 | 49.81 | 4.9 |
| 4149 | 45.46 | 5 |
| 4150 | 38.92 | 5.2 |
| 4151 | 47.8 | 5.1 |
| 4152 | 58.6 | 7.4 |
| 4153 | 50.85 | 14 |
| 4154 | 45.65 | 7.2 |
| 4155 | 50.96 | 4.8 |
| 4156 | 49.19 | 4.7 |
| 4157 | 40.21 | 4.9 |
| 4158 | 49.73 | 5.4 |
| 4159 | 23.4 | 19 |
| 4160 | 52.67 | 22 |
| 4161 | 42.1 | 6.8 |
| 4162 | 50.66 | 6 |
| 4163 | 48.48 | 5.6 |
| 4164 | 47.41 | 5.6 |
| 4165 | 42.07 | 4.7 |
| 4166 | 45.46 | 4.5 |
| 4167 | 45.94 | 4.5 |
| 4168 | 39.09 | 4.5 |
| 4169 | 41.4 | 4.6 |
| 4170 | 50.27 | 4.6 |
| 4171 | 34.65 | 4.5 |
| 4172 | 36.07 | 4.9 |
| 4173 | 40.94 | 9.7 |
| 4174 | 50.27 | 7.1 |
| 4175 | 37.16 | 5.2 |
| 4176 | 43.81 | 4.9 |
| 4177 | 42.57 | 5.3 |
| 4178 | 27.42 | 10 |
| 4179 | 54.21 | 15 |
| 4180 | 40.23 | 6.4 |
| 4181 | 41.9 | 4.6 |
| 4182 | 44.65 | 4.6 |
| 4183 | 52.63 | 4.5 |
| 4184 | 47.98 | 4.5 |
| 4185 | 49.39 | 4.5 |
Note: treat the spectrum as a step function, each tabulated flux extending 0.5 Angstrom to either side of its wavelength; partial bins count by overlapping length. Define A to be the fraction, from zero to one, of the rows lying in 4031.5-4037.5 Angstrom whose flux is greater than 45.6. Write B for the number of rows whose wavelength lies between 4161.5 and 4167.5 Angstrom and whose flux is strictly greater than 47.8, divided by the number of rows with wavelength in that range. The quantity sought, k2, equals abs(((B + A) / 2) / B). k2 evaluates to 1.0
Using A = 0.33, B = 0.33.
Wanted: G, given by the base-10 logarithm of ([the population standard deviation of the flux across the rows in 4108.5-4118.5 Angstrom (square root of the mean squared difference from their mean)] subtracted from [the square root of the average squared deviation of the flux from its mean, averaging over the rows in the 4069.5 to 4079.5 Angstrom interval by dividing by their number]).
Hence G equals 0.6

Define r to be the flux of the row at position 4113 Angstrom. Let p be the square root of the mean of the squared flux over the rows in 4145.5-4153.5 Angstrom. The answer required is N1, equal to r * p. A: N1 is 2651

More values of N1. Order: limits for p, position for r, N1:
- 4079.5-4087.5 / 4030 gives 1919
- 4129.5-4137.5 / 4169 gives 2173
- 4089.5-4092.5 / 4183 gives 2747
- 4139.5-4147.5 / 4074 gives 2543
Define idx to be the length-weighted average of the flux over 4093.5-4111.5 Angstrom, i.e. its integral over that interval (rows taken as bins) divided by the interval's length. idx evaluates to 51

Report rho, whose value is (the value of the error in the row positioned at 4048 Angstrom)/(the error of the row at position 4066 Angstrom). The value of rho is 0.9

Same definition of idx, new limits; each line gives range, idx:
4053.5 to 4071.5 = 49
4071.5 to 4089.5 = 47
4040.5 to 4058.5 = 48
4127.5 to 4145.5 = 55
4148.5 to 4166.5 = 46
